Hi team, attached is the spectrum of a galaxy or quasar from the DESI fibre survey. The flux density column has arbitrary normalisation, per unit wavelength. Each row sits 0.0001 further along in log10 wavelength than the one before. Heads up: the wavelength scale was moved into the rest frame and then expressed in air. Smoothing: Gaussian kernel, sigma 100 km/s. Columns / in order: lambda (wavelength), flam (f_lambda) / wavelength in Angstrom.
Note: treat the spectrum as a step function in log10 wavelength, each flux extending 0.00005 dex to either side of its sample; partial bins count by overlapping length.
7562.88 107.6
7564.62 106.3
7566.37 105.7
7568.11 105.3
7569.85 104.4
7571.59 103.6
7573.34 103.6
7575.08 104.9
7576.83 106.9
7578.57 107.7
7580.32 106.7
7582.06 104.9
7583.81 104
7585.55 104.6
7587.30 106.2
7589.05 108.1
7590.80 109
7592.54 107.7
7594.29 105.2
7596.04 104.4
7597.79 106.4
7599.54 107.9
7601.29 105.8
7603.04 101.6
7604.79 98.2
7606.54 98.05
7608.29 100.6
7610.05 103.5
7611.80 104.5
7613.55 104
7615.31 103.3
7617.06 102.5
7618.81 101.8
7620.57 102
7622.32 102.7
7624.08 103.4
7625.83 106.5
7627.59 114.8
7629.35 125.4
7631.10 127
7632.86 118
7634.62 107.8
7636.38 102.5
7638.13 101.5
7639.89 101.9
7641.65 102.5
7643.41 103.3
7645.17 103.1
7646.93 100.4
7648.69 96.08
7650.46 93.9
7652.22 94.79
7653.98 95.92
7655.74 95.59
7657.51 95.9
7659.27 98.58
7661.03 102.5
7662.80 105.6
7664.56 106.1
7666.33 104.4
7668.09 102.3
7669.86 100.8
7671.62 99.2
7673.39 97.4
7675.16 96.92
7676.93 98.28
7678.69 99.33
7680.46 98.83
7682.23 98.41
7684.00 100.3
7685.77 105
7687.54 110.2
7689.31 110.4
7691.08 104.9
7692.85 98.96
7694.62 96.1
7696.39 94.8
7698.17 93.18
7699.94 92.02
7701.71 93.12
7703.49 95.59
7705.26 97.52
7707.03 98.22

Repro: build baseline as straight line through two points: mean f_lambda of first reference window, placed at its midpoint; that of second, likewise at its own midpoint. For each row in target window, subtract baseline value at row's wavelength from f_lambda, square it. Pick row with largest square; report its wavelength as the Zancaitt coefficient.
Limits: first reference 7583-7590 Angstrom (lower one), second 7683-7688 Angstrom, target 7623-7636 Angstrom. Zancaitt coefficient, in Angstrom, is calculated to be 7631.10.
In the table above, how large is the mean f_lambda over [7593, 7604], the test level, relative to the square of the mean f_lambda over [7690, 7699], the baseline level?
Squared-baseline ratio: 0.0110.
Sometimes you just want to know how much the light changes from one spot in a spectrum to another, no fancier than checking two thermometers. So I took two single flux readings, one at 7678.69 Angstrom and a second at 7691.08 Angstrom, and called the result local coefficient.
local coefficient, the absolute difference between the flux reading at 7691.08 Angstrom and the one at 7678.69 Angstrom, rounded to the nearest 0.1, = 5.6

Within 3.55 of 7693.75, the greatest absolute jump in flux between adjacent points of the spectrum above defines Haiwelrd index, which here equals 5.9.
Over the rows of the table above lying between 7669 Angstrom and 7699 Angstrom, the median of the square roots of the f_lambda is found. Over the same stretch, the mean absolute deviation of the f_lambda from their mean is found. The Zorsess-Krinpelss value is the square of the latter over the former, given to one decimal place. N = 1.3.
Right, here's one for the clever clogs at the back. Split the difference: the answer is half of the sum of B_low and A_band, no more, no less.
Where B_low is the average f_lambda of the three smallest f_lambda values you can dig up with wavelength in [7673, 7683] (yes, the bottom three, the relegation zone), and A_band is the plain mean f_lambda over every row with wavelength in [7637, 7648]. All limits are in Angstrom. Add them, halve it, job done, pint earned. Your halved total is 100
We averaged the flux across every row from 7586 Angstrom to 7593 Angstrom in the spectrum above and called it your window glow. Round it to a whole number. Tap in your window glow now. 108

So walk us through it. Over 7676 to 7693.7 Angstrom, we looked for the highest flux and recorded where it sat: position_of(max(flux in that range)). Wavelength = 7689.31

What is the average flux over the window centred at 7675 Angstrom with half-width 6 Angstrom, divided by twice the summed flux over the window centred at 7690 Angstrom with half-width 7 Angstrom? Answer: 0.060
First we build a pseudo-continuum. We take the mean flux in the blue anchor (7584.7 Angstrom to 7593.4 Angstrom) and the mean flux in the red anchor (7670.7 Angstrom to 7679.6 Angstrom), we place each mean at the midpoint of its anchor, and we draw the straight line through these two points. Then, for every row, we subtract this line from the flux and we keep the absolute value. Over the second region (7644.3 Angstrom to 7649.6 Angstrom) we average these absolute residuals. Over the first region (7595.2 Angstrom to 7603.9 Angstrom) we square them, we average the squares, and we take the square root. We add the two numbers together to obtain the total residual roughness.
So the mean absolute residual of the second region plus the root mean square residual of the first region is 4.7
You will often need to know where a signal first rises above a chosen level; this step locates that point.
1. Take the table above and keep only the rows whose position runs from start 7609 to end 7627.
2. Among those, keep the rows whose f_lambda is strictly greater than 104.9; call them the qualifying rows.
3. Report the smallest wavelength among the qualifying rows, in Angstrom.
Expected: 7625.83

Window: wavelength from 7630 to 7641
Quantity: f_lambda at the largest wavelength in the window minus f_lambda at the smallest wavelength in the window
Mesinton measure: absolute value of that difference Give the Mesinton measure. 25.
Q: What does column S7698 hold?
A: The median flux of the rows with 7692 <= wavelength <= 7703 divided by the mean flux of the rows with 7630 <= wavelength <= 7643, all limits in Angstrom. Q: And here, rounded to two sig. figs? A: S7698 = 0.86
